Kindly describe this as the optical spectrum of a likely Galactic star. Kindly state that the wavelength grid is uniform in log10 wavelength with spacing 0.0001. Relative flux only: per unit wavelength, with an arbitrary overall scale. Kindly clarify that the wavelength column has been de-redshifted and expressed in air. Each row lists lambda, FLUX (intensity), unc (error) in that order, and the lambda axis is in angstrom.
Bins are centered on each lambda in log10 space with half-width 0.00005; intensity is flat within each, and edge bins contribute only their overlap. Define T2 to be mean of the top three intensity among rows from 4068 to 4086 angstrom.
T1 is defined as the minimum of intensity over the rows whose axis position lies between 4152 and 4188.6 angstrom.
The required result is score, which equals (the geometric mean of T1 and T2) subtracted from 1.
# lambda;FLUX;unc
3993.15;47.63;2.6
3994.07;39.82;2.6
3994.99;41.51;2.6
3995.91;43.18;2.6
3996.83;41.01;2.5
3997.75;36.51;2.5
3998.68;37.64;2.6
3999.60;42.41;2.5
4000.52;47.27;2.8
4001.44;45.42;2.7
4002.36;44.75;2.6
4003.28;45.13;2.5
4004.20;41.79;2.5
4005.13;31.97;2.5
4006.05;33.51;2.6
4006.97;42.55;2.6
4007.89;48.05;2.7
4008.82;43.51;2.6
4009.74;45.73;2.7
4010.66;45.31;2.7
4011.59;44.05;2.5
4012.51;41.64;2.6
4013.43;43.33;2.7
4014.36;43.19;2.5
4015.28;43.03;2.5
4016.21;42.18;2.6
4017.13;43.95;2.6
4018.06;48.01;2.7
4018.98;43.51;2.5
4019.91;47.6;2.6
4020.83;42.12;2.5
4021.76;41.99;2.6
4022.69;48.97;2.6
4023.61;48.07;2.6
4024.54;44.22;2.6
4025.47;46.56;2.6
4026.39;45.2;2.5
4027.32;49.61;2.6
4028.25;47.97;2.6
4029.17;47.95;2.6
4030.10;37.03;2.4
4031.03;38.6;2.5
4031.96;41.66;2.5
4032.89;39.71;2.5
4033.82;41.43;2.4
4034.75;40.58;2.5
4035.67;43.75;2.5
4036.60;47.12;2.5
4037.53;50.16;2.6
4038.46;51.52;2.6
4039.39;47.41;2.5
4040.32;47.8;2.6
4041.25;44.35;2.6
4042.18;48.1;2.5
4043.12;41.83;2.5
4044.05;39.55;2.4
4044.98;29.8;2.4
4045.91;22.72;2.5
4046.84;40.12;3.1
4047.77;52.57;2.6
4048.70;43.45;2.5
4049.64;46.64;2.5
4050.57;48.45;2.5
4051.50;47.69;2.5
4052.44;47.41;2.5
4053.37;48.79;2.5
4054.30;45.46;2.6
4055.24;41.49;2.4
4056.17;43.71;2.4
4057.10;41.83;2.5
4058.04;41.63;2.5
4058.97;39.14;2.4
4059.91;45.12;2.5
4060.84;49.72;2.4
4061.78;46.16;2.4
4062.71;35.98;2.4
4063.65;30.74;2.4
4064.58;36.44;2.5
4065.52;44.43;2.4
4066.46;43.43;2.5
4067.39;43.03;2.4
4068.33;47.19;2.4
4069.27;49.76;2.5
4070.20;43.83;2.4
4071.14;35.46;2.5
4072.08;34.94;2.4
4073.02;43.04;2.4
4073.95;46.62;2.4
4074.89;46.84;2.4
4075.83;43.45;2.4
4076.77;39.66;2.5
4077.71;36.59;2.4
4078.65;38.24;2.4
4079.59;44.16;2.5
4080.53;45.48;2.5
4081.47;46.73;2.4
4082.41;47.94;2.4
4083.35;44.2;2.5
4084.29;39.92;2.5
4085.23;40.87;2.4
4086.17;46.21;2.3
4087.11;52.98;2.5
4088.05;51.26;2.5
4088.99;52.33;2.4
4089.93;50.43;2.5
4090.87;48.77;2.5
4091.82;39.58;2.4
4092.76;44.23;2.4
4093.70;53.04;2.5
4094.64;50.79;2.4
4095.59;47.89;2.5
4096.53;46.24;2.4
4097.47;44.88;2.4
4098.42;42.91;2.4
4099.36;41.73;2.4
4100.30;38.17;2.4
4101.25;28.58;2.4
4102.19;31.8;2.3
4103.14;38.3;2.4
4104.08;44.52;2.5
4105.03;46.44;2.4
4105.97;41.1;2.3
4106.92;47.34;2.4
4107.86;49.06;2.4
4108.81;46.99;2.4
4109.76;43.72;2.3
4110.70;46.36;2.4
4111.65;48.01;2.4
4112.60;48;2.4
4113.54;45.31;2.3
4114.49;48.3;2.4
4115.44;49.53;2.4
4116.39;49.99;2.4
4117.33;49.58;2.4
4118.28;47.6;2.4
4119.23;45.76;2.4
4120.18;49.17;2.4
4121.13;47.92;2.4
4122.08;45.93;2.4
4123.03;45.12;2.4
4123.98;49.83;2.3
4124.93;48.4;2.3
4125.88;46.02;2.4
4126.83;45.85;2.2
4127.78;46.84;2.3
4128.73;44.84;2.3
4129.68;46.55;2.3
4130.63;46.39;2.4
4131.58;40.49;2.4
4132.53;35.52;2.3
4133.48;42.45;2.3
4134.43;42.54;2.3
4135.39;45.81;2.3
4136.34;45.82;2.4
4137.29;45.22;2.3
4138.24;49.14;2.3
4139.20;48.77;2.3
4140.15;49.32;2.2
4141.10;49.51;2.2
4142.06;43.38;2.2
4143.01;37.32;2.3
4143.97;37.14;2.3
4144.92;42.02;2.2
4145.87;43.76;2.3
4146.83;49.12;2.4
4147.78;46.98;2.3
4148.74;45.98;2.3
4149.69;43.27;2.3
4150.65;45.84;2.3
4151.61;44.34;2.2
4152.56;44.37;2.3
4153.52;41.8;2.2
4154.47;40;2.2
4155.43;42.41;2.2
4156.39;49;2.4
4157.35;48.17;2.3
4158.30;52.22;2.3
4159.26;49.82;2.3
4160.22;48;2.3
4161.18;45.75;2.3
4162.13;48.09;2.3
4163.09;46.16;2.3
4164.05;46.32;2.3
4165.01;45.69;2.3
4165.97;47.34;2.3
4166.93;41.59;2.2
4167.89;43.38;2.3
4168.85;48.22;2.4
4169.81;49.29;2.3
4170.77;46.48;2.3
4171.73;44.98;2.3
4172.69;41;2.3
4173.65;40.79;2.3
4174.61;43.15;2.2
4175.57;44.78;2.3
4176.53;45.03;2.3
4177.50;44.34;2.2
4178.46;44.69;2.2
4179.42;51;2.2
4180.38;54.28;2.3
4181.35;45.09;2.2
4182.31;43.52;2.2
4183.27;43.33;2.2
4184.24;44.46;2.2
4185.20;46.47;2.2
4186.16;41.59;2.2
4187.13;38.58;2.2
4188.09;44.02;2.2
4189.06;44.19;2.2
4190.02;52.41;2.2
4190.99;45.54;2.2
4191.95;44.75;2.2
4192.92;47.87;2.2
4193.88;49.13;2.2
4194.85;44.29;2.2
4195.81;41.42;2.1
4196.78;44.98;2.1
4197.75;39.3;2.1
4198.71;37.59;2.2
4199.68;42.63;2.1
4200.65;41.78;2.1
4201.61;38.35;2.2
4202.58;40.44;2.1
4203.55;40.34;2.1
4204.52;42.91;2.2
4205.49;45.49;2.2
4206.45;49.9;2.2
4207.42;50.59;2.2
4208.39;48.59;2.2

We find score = -42.2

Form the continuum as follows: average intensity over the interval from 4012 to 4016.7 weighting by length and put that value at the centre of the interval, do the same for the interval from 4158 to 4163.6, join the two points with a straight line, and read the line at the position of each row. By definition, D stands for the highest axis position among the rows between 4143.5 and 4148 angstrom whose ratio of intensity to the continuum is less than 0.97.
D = 4145.87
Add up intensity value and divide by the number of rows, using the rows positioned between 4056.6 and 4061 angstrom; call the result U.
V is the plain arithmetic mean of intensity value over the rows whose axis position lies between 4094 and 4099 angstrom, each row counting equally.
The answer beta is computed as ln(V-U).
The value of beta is 1.1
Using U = 43.5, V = 46.5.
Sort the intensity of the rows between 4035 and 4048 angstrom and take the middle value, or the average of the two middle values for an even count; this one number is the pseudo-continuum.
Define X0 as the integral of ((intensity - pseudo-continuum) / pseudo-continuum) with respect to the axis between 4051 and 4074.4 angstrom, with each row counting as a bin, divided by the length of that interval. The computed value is -0.06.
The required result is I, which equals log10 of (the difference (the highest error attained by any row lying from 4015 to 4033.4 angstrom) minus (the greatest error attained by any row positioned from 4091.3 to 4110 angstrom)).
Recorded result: -0.7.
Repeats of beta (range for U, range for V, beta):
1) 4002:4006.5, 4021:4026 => 1.9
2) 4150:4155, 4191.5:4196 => 0.8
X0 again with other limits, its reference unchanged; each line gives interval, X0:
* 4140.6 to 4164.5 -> -0.01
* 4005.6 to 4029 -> -0.02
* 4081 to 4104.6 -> -0.03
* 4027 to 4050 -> -0.06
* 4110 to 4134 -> 0.01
